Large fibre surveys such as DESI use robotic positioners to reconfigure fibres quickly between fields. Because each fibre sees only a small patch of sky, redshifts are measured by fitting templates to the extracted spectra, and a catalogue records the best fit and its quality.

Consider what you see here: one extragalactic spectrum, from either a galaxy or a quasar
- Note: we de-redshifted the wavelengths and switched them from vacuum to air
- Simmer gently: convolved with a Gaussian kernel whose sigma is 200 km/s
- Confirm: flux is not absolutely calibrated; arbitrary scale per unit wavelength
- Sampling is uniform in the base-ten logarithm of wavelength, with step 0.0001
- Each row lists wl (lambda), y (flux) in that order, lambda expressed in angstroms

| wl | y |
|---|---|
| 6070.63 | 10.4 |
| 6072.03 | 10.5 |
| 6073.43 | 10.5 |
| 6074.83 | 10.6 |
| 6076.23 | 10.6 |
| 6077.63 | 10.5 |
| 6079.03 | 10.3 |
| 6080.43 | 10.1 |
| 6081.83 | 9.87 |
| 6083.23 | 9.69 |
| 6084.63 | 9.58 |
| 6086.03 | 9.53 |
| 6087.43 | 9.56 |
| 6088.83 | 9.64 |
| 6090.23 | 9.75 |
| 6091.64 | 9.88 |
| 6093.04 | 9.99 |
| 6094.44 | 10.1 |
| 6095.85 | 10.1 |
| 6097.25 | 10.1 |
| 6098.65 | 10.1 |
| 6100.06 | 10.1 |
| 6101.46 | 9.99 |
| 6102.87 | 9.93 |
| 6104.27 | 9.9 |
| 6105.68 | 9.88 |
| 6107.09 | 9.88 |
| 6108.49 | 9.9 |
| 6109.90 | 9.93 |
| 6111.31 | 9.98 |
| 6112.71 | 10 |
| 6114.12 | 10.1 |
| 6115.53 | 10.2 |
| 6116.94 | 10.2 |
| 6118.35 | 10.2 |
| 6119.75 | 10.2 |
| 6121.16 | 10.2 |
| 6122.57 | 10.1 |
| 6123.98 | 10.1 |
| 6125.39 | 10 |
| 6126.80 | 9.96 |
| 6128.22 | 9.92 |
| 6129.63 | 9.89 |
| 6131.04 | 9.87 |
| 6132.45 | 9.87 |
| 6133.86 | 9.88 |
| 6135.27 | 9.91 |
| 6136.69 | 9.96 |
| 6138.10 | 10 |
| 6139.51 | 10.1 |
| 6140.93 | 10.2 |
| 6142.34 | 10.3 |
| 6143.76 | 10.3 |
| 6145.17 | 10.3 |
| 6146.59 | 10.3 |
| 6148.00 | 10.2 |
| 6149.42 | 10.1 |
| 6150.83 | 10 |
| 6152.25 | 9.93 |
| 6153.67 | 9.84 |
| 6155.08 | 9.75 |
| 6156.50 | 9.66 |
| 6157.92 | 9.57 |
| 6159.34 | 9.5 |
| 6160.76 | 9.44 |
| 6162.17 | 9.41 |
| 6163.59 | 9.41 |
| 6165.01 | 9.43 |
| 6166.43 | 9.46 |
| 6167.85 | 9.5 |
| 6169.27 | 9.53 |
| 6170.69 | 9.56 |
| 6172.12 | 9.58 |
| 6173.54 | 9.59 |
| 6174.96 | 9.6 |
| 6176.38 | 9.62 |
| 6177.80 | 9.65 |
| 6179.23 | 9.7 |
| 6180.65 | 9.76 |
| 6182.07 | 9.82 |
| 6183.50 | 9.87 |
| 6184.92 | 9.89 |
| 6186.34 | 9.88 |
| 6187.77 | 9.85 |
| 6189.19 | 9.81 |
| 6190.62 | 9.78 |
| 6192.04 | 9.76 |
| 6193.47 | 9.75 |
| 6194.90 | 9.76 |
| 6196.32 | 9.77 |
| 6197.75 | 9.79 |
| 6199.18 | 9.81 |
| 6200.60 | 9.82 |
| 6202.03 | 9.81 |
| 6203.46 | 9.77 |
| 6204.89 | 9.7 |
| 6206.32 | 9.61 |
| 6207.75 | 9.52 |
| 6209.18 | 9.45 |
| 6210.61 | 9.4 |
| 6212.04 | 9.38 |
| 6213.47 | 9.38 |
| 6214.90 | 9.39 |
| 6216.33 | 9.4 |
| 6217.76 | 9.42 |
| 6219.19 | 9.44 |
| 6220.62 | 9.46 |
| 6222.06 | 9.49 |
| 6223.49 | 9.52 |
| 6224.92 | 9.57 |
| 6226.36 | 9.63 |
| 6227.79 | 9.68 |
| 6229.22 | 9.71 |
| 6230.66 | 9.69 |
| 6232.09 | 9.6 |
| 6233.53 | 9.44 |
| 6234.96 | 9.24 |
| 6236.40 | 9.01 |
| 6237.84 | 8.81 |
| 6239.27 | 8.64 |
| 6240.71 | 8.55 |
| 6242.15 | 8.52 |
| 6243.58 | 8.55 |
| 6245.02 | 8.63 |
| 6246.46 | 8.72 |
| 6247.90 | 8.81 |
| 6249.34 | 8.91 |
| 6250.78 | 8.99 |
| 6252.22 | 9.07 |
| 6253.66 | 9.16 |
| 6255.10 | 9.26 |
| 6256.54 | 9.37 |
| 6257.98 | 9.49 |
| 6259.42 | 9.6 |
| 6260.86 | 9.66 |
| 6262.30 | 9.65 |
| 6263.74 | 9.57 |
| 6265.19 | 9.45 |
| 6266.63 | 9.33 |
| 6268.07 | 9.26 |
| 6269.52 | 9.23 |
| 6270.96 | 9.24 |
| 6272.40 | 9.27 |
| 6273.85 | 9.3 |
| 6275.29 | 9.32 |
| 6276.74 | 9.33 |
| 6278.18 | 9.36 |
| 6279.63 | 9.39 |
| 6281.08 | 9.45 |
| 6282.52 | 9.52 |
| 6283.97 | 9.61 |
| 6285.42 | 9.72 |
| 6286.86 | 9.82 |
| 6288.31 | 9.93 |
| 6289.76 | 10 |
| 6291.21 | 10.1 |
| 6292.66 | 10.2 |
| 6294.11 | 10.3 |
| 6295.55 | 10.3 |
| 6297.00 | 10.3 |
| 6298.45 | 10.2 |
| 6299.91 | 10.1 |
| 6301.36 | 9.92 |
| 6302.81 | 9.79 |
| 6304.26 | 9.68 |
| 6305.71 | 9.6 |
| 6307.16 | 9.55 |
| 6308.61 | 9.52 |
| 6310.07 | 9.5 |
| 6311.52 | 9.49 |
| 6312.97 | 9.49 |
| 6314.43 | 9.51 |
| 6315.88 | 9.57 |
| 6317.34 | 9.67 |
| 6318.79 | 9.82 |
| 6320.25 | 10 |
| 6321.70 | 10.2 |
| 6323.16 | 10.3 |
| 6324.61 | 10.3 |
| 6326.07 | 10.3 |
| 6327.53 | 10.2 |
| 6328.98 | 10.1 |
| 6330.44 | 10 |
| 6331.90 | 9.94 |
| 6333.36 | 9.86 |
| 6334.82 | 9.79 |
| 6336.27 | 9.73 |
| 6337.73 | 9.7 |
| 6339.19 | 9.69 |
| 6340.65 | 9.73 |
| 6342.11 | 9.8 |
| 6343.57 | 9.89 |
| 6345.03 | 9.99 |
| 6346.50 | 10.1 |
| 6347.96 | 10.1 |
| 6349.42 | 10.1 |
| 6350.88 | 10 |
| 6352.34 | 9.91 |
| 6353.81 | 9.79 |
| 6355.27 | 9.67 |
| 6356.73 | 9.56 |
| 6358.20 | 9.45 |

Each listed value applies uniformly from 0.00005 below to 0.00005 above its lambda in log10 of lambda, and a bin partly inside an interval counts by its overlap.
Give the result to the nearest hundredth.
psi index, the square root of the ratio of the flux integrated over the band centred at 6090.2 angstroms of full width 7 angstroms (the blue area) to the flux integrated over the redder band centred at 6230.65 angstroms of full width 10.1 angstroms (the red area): 0.84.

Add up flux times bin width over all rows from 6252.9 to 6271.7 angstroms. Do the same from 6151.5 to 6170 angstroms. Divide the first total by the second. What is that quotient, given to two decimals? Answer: 1.00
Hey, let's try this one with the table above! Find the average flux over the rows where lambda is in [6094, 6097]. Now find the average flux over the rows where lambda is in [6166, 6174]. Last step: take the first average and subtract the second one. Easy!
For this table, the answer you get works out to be 0.56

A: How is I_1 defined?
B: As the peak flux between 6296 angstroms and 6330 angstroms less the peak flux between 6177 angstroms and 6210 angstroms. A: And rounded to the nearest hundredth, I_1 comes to 0.41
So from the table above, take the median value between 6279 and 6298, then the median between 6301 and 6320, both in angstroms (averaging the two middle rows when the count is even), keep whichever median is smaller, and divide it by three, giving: 3.19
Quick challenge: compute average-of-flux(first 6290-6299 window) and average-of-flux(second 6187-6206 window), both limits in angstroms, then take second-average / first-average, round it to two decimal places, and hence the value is 0.96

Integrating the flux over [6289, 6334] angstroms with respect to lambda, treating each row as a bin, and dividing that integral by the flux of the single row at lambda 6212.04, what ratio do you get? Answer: 48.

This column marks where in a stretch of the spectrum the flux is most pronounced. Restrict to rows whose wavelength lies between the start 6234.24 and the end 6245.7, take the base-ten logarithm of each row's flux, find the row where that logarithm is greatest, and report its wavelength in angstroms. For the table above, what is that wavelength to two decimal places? 6234.96 angstroms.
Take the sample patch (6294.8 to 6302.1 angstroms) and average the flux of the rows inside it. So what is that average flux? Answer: 10.2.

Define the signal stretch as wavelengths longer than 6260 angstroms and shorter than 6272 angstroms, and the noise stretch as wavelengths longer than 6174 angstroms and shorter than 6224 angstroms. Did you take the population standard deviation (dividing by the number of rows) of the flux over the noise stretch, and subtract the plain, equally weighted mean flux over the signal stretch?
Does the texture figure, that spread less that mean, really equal -9.25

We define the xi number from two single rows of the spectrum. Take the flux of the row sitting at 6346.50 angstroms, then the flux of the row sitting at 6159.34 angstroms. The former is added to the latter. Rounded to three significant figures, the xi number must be 19.6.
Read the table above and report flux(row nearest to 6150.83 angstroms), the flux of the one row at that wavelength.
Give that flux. 10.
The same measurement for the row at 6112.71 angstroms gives 10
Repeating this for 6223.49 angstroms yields 9.52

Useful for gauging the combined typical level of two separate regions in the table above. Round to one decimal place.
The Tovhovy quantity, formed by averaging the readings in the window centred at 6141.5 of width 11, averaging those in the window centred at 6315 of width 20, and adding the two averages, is 19.9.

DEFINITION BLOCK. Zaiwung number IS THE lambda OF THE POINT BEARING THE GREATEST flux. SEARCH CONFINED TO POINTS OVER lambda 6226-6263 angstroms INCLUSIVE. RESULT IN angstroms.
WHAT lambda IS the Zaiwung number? 6229.22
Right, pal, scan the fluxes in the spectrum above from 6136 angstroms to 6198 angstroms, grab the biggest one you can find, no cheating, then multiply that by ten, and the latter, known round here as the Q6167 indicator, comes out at 103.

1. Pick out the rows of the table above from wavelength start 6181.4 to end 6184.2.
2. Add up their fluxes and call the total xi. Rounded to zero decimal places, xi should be 20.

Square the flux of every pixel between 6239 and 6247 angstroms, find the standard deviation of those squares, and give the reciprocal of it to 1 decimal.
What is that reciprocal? 0.8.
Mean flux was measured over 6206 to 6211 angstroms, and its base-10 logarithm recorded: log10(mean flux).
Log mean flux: 0.977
